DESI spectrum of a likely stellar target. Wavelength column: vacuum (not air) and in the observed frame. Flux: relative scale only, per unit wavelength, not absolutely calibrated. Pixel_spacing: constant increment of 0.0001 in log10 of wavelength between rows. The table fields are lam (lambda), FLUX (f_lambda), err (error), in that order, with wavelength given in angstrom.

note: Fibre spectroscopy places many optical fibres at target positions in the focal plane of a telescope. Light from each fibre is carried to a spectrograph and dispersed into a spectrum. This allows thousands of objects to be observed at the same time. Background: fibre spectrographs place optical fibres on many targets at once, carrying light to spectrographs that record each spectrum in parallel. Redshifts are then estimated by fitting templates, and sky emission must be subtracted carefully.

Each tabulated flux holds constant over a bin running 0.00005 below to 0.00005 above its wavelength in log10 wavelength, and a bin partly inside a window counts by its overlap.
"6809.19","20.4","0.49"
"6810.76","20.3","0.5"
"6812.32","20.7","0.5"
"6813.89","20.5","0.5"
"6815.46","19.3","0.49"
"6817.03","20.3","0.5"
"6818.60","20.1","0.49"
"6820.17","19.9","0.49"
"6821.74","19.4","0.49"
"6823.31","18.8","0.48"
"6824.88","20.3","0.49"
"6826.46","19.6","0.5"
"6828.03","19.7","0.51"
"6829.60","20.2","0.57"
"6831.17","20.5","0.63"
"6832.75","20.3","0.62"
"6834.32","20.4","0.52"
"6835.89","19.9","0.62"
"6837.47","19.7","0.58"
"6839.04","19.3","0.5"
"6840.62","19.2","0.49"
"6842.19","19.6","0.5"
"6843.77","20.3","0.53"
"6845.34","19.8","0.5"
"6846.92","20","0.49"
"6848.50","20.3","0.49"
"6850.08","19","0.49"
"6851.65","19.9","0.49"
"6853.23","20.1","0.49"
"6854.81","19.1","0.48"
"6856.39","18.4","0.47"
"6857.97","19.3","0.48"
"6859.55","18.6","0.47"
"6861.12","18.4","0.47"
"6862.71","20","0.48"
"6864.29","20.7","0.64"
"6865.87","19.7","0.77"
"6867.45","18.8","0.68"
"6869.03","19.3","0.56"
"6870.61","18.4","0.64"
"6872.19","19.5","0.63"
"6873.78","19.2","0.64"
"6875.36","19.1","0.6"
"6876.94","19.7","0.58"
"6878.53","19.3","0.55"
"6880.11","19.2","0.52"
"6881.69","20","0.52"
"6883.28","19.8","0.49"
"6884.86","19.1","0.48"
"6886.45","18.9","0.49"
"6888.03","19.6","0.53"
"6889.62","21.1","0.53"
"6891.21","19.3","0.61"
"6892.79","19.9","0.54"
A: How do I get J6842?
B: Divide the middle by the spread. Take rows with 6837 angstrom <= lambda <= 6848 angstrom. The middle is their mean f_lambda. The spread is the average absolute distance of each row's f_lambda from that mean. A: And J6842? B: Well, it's 69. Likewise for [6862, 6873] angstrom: 35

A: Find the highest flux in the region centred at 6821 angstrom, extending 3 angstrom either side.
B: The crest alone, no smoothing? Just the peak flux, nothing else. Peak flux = 20.1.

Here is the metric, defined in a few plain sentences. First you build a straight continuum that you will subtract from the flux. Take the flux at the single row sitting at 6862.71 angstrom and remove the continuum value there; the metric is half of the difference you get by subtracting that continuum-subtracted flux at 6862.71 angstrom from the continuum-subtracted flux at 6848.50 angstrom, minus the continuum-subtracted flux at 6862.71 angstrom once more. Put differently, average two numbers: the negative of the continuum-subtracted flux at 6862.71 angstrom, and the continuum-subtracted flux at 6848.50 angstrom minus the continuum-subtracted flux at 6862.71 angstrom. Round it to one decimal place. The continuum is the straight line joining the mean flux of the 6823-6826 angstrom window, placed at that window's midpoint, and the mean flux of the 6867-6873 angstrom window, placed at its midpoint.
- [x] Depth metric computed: -0.4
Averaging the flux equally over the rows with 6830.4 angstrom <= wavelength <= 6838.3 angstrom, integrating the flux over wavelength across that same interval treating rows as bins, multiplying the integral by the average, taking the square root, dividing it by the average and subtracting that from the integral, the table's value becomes 156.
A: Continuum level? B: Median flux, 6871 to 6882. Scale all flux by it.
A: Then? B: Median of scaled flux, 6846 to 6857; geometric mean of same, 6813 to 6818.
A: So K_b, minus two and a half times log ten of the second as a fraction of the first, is -0.007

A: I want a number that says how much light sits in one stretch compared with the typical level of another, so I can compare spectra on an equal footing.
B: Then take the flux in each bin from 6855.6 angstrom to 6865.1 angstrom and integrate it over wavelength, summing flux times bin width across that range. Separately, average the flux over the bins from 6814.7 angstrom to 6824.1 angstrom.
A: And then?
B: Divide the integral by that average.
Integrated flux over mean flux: 9.3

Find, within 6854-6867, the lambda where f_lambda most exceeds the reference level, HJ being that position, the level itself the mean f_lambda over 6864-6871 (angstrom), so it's 6864.29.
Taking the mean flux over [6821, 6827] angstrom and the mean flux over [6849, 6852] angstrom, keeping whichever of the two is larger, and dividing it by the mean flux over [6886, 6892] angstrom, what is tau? 0.99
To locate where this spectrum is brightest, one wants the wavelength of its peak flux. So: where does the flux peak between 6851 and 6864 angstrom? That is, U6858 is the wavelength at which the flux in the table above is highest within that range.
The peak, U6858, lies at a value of 6853.23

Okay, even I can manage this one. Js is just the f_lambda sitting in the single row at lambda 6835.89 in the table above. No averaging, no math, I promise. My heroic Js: 19.9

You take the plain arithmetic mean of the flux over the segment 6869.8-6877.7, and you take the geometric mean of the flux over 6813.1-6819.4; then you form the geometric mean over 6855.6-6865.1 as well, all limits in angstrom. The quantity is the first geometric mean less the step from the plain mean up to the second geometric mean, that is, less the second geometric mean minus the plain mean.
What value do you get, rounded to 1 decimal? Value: 20.0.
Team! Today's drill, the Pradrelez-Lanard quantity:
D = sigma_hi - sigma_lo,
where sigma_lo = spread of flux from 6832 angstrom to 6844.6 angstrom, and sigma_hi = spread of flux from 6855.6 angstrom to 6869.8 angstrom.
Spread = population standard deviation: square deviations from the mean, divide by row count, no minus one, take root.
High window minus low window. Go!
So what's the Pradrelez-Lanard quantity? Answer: 0.31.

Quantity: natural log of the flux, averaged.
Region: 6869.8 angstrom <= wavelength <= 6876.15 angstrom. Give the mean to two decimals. 2.95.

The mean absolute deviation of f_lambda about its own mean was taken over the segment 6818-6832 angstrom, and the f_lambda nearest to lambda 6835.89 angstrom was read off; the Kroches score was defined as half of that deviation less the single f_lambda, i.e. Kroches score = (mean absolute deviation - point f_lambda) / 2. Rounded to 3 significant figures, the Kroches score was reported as -9.75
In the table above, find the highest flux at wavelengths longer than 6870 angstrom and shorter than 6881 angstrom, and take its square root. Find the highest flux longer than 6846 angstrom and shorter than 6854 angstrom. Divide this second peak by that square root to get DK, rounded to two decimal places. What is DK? 4.57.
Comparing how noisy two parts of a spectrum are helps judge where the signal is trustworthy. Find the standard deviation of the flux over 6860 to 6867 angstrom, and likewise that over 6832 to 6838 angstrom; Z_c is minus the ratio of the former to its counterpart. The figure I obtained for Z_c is -2.9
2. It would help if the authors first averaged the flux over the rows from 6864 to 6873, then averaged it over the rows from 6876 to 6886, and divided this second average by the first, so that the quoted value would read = 1.01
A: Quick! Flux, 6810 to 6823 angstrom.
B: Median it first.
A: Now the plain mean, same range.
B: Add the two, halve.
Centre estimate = 20.1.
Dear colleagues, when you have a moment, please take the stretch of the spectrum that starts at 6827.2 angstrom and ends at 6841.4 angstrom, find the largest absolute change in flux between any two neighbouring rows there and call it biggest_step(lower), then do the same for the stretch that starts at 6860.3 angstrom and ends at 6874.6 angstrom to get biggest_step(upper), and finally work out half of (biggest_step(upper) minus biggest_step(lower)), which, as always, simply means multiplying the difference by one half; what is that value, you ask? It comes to 0.55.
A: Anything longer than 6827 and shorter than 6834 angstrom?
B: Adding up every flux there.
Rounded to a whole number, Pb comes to 81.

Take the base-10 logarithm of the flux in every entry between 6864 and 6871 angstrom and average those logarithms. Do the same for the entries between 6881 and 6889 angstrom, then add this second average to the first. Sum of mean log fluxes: 2.58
